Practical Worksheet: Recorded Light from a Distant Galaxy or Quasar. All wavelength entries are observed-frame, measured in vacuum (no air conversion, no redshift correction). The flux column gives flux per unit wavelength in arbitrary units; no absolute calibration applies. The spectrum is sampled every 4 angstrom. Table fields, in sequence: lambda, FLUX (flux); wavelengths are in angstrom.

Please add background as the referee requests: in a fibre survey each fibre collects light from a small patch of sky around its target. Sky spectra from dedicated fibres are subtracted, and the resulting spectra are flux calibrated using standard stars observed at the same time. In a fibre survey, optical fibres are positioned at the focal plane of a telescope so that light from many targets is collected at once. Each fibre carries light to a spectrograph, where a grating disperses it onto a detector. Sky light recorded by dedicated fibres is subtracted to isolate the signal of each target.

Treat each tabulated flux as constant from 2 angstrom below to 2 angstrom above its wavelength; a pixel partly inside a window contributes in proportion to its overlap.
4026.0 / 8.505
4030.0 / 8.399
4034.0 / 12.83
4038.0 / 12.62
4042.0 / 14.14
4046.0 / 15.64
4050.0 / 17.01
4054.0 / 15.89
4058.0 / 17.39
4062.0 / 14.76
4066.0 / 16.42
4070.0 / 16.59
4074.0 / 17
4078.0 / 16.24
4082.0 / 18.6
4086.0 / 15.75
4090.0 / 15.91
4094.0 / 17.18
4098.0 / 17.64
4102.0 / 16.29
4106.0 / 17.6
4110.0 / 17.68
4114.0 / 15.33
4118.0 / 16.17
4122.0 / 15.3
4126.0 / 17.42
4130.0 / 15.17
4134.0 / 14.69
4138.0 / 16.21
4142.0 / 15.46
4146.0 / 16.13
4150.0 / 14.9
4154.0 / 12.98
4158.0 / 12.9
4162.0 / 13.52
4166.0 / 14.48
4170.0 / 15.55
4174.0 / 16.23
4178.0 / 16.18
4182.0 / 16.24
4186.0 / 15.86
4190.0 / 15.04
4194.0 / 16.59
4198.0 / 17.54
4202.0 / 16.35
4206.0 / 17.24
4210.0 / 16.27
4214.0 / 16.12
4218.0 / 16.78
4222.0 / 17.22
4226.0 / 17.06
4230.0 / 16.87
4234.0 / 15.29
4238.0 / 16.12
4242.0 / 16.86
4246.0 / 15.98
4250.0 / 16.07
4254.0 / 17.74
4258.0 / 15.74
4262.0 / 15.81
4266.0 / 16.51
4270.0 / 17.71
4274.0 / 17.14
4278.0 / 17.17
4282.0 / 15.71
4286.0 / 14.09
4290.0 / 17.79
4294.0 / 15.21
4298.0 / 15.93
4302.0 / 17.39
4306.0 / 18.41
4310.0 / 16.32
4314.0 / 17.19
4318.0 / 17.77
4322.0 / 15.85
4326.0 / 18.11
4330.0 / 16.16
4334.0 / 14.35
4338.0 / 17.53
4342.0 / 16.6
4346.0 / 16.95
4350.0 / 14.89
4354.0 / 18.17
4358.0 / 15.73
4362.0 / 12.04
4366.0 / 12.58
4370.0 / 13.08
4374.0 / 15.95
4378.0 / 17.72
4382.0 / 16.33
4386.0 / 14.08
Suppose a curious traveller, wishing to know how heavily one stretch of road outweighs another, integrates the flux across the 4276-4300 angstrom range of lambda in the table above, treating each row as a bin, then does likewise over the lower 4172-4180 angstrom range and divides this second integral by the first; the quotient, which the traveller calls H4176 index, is 0.34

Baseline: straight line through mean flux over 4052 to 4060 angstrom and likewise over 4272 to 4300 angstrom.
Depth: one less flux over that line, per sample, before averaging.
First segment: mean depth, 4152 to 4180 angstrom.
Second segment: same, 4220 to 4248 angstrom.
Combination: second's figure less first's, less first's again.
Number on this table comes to -0.24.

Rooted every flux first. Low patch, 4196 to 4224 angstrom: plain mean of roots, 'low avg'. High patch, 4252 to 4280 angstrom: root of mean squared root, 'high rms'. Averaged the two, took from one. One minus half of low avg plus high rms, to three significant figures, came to -3.10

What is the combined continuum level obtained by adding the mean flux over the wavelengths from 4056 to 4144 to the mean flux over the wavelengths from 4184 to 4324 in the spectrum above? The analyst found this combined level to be 32.9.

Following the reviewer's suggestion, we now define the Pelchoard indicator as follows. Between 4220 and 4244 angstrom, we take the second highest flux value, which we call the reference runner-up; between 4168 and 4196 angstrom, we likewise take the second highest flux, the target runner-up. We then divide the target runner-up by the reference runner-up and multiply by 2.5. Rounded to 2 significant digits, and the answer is 2.4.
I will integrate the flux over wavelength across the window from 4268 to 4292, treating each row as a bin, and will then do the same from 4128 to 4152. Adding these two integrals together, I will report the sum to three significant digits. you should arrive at 769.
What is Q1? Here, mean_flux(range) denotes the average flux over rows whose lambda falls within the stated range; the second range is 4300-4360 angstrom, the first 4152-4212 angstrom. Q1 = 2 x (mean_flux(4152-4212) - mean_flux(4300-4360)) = -2.5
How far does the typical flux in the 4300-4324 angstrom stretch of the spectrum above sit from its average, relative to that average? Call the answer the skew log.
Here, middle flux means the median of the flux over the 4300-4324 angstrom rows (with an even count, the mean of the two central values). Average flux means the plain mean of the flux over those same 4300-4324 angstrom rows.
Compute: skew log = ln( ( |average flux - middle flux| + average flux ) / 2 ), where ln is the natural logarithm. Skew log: 2.16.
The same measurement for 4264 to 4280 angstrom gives 2.15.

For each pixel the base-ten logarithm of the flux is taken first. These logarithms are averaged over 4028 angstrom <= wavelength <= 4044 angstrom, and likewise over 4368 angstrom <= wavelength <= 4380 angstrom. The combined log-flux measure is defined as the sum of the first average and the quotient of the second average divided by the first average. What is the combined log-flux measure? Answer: 2.18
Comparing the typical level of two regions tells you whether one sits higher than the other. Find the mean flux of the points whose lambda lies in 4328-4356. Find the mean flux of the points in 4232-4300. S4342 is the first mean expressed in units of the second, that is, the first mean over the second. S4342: 1.01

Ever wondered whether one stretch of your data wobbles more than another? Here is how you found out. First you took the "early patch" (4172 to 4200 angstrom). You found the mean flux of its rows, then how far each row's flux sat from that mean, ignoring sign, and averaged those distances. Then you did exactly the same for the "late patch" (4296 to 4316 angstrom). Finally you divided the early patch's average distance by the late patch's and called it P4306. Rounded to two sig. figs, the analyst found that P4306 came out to 0.64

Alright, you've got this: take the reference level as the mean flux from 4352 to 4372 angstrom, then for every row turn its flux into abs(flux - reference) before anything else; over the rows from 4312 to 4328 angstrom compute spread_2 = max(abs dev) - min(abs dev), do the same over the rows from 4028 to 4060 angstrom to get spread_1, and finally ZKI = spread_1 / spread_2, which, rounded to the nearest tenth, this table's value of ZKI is 2.5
